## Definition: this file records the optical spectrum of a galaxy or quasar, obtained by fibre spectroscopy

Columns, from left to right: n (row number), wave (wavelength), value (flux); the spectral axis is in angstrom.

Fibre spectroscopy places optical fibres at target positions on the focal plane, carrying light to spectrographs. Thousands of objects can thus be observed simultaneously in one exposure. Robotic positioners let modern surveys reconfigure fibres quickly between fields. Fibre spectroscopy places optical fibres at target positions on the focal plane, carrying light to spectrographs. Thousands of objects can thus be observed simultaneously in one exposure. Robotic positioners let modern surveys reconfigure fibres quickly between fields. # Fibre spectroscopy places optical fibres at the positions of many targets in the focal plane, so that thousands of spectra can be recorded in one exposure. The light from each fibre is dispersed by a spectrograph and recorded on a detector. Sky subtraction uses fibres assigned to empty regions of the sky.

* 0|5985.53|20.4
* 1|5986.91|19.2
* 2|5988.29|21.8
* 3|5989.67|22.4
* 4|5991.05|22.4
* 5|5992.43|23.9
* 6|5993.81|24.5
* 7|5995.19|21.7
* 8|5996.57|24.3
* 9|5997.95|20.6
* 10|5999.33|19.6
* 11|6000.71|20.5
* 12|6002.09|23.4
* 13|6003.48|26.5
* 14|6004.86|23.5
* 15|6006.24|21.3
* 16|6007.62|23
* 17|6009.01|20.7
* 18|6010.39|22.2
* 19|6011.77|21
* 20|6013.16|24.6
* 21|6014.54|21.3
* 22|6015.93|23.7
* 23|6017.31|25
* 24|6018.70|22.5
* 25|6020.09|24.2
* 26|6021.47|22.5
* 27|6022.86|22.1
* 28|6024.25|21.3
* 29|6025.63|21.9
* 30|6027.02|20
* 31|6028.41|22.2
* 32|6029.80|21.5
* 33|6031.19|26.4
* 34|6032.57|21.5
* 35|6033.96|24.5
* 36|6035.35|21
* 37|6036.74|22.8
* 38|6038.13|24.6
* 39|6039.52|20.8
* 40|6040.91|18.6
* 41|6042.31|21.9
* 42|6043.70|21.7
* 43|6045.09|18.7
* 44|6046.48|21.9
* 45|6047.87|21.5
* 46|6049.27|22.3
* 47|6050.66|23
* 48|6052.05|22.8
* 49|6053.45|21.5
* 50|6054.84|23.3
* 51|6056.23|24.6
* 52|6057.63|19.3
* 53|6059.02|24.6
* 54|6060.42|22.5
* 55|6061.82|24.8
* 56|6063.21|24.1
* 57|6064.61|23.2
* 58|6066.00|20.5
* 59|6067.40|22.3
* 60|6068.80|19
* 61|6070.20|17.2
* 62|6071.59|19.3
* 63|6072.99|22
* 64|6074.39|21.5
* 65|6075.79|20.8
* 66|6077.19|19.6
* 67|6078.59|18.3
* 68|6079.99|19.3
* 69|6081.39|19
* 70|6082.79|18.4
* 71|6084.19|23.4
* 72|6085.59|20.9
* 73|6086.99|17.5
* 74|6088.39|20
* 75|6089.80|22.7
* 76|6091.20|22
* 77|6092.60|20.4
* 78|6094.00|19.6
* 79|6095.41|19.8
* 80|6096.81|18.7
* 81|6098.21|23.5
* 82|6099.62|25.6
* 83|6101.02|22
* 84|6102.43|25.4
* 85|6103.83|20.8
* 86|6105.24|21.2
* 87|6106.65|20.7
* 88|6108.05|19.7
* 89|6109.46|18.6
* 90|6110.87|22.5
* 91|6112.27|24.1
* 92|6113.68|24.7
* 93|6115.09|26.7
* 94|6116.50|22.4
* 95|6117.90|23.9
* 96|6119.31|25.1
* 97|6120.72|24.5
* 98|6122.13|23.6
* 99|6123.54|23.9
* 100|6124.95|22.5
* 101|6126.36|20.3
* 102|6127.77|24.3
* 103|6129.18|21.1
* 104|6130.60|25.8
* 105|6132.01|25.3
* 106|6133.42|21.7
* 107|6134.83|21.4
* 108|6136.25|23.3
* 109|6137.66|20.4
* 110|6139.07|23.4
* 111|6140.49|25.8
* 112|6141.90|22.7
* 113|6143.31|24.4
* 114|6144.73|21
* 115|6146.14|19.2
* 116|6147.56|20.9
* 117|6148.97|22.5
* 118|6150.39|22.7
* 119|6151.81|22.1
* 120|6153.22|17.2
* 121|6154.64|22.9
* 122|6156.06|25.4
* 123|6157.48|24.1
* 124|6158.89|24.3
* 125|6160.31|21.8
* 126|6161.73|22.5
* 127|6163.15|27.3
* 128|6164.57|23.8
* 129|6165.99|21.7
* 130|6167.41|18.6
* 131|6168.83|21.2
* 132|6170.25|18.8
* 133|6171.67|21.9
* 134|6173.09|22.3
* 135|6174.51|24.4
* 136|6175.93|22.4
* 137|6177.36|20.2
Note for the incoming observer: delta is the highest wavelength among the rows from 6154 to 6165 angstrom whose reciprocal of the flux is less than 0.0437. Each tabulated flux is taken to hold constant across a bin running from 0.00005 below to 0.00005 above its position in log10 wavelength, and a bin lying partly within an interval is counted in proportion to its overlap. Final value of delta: 6164.57 angstrom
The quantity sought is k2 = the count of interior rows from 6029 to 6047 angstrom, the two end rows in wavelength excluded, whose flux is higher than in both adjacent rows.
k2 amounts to 4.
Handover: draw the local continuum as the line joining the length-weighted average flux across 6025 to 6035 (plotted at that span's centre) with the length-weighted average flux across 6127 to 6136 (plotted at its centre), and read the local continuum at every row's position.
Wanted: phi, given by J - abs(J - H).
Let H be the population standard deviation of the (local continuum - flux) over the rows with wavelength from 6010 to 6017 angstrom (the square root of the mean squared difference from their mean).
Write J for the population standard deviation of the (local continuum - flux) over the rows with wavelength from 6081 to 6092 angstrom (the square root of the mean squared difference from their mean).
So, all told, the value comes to 1.38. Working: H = 1.4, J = 1.98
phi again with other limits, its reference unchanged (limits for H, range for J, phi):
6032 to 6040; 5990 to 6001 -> 1.56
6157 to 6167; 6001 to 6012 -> 1.75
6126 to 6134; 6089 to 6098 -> 0.69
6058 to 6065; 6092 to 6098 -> 0.37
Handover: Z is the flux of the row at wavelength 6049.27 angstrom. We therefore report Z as 22.3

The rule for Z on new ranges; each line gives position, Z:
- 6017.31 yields 25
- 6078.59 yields 18.3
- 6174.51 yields 24.4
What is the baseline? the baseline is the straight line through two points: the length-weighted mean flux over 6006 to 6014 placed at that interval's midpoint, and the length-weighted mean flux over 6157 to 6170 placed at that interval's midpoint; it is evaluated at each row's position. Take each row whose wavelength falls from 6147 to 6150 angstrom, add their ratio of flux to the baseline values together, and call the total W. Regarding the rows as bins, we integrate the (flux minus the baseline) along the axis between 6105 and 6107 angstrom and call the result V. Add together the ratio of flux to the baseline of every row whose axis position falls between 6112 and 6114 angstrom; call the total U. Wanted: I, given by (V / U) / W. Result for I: -0.7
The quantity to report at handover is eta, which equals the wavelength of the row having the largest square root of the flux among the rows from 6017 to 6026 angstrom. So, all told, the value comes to 6017.31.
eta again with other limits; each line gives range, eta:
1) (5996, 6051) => 6003.48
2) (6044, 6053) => 6050.66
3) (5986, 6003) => 5993.81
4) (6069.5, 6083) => 6072.99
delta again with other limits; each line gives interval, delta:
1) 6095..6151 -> 6143.31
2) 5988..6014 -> 6013.16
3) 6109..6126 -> 6123.54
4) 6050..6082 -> 6064.61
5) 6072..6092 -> 6084.19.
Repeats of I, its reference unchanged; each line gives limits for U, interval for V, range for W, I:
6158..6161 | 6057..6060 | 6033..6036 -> -0.2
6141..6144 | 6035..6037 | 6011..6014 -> -0.2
